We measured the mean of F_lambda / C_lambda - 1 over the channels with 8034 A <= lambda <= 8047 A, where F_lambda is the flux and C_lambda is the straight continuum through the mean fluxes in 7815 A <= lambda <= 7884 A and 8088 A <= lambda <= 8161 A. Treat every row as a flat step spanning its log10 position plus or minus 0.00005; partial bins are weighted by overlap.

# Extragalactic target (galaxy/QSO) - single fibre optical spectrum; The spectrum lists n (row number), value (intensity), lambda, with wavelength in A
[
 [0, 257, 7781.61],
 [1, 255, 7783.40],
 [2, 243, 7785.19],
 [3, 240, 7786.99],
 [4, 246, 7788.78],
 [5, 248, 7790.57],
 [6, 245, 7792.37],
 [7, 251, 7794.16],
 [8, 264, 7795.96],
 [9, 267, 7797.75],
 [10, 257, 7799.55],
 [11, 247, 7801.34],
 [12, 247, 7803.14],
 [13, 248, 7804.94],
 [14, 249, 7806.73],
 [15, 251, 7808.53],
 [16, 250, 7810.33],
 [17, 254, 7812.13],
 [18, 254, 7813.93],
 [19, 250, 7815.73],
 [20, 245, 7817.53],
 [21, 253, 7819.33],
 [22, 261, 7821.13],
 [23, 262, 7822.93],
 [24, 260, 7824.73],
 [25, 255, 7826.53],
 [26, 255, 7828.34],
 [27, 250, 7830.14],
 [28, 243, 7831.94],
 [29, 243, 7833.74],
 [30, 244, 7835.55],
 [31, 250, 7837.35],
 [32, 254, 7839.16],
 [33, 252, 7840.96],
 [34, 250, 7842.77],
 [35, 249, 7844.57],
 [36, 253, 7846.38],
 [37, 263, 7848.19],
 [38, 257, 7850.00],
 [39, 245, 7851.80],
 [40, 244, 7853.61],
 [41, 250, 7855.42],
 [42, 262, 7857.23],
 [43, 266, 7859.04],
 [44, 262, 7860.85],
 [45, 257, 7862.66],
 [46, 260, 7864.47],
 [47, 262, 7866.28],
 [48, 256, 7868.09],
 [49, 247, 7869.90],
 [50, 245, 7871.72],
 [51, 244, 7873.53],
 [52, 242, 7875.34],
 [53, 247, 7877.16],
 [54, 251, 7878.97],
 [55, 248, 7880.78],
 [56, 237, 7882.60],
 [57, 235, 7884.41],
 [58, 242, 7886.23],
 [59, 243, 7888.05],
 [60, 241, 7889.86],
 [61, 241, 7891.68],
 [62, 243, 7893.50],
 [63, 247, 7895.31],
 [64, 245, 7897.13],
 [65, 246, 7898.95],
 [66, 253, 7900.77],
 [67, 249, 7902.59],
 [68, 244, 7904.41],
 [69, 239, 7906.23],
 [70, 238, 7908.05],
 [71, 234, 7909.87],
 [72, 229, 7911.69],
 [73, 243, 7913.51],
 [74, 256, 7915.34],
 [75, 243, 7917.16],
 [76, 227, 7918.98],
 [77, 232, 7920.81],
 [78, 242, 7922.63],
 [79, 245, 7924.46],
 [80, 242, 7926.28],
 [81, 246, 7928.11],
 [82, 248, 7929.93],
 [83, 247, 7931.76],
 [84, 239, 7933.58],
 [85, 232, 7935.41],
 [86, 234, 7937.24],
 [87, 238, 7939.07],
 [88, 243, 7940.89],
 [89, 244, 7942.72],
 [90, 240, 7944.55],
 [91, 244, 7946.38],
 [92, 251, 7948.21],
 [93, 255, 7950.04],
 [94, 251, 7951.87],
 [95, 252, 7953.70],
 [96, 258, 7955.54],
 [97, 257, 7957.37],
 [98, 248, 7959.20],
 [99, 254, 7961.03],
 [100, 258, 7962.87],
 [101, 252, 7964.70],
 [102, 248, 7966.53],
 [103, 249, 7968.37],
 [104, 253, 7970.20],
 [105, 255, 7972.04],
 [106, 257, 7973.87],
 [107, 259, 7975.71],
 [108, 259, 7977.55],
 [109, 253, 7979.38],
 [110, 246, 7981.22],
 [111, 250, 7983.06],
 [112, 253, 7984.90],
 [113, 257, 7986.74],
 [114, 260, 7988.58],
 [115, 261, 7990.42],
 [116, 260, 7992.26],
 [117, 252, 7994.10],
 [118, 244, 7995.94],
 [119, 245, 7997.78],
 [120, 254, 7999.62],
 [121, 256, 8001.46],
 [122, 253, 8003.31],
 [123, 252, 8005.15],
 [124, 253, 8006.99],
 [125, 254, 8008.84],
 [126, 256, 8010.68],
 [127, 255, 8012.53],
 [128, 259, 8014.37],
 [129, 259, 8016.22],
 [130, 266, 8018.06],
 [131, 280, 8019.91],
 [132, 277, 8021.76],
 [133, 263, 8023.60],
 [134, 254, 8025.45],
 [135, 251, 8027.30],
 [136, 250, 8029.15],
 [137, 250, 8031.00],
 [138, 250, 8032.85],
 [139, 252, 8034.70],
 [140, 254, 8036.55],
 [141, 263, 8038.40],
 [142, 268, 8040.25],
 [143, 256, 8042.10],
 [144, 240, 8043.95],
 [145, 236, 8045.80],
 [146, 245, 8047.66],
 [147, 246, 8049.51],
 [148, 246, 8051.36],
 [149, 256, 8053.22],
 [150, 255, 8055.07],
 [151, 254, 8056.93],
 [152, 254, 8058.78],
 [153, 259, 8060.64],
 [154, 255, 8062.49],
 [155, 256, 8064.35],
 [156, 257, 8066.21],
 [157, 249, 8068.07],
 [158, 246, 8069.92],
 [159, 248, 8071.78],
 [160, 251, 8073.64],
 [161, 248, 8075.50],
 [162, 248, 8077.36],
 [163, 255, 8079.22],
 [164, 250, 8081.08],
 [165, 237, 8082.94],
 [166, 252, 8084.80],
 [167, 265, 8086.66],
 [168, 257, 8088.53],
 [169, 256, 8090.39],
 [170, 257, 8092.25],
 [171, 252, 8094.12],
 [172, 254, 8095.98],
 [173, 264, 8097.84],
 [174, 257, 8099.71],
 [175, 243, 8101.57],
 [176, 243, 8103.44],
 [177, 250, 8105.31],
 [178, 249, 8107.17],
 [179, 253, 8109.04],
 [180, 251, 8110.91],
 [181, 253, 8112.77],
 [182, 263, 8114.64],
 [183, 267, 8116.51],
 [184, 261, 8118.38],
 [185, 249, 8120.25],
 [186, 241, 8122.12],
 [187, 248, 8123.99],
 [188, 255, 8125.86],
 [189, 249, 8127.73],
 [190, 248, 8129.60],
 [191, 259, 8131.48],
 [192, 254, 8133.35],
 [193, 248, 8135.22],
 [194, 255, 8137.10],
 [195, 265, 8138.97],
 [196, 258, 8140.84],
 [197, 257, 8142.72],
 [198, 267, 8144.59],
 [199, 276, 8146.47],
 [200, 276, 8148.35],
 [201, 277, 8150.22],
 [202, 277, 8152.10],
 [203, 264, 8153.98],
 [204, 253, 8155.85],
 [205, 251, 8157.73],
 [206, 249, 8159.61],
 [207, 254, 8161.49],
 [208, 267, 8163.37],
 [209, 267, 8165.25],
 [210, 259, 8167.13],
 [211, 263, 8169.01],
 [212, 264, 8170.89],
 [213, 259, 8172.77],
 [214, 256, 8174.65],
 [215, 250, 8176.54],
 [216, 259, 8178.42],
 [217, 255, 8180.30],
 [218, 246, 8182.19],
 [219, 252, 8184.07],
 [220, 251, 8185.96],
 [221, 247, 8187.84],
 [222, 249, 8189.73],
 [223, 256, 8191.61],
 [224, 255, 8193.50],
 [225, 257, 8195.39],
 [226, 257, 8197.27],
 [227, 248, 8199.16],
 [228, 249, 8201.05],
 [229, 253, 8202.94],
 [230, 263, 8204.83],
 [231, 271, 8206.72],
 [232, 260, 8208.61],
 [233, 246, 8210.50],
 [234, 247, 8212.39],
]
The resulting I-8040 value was -0.010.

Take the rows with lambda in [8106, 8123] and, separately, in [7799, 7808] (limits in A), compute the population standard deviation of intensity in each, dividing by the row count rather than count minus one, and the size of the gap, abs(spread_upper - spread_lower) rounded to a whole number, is 4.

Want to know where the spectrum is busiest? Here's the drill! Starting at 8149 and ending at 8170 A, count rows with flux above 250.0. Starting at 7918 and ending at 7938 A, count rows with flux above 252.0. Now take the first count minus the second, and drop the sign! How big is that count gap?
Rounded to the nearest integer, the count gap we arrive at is 10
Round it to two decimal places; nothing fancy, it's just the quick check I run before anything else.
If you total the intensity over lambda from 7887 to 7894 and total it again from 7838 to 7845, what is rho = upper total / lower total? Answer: 0.96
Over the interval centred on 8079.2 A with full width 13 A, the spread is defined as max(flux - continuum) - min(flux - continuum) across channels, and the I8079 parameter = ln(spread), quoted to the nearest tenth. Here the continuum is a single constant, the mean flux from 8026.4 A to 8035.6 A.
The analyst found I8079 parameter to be 2.9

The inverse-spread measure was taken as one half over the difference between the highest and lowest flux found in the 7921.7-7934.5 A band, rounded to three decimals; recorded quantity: 0.056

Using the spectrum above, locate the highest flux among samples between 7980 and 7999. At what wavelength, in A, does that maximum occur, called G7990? 7990.42 A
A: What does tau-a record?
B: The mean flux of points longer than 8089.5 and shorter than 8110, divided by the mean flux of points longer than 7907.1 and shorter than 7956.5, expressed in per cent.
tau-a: 104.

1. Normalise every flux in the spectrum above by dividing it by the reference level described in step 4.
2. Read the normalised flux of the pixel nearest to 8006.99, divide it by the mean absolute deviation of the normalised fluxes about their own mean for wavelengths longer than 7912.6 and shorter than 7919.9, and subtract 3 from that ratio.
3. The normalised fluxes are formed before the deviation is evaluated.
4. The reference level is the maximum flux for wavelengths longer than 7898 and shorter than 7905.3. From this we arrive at 30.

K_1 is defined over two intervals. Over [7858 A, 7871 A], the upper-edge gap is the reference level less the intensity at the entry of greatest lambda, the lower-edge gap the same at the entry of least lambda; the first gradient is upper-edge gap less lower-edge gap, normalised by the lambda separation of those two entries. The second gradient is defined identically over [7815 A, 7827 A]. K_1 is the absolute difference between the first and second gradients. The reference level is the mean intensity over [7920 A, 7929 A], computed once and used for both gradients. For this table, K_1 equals 2.2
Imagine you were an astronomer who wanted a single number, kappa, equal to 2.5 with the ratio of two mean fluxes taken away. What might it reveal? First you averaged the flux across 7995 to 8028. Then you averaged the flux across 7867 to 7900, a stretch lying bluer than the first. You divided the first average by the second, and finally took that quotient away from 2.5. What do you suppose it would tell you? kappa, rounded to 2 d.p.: 1.45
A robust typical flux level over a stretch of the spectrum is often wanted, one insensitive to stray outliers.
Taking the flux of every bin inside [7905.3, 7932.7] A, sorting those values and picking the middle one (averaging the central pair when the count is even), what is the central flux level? 242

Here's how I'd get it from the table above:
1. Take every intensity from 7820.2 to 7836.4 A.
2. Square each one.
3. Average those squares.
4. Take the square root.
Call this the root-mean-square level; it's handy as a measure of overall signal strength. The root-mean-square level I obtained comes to 253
